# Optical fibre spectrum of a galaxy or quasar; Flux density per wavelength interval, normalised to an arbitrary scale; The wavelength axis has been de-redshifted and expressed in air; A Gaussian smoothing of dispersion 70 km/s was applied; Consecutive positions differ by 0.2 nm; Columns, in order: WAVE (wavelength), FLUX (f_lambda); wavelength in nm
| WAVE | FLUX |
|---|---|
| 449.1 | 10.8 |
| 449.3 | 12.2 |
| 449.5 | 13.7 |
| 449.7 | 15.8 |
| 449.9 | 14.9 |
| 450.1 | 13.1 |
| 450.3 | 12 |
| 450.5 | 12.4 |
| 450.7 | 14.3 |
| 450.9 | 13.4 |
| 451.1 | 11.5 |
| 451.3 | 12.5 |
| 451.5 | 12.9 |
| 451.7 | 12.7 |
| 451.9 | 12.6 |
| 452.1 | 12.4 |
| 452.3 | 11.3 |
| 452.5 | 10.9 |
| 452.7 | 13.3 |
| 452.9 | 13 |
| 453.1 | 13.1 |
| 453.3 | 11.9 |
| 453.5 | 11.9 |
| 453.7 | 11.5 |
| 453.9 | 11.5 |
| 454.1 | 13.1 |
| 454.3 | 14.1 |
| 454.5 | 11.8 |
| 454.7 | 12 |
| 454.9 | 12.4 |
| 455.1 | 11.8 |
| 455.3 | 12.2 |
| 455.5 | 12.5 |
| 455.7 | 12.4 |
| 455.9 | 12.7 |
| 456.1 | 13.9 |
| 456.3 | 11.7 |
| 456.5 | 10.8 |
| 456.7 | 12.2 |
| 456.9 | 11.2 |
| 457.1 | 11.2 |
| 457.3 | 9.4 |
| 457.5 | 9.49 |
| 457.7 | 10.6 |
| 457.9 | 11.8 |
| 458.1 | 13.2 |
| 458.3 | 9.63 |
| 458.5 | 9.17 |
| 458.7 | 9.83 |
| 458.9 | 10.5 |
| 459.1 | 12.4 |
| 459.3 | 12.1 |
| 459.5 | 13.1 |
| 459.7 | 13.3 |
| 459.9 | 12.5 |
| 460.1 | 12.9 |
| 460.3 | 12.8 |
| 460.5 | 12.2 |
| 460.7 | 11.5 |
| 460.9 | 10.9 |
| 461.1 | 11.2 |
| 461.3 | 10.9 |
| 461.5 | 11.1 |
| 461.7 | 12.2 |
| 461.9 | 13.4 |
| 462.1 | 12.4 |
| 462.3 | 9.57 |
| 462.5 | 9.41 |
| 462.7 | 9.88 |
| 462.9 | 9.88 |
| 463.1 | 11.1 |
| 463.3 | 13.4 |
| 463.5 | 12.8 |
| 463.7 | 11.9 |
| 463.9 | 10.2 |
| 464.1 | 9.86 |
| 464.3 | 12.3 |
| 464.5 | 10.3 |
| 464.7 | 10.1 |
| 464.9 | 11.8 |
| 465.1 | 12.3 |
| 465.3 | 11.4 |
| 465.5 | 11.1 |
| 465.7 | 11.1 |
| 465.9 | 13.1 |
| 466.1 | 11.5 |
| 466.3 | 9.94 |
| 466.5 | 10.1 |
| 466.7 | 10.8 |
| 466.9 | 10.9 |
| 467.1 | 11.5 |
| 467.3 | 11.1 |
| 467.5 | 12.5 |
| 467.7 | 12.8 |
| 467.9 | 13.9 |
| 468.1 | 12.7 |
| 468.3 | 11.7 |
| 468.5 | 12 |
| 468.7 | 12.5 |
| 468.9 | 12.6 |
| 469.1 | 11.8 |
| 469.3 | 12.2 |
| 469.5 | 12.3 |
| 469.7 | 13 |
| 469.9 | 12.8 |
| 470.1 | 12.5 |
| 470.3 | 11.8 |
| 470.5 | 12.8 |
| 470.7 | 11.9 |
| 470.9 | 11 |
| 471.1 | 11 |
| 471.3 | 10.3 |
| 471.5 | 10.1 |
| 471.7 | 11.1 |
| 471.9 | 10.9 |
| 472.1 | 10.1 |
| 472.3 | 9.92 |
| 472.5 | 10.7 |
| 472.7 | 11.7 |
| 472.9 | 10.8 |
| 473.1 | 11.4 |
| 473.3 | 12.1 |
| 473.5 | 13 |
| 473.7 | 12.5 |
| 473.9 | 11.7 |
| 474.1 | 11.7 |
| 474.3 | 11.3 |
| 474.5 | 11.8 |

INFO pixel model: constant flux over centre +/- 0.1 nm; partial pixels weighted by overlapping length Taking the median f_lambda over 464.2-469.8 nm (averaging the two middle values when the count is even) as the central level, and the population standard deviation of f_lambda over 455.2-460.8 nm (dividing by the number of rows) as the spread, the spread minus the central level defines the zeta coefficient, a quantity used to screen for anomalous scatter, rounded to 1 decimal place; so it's -10.5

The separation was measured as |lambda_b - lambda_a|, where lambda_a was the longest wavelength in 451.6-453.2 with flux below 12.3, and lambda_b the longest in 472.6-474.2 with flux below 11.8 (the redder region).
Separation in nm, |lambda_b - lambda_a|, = 21.60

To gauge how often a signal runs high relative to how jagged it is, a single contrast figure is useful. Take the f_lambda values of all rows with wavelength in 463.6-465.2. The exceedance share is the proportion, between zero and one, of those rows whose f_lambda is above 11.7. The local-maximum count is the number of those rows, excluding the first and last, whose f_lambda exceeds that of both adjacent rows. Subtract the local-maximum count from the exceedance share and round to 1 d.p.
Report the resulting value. -0.5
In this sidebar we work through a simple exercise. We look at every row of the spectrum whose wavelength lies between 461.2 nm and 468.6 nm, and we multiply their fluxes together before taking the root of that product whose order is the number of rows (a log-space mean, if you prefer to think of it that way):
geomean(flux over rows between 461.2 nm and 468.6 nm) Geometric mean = 11.4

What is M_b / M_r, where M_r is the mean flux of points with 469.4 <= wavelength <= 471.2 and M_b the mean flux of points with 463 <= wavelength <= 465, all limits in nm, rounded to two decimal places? 0.94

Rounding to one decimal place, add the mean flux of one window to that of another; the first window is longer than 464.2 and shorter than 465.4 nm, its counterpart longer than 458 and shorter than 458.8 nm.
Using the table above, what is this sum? 21.8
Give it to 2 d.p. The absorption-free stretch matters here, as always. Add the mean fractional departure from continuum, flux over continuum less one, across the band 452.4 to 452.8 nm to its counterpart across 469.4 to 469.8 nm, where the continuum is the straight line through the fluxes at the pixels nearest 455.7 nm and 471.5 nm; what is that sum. 0.16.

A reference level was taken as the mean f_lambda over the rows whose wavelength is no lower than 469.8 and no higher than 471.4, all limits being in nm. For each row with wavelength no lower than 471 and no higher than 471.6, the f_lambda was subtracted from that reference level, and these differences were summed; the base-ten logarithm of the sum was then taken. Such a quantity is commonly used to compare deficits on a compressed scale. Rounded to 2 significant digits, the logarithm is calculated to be 0.59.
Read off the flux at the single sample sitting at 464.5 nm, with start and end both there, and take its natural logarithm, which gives 2.33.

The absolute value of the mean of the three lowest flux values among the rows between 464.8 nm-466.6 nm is 10.4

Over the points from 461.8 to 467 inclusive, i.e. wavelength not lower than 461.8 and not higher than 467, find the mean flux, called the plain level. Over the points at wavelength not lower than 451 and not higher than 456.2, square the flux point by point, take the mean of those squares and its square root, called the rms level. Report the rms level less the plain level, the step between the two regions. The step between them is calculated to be 1.2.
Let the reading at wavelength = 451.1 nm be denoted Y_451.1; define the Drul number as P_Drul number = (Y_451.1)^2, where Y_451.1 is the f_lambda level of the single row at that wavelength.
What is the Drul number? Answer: 132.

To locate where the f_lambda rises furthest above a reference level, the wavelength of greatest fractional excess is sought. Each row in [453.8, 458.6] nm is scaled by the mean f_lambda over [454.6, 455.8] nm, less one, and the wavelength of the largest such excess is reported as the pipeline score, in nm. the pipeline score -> 454.3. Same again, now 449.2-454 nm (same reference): 449.7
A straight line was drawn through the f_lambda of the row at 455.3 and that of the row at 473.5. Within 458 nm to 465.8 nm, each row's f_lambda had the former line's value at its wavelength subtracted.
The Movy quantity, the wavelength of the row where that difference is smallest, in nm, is 458.5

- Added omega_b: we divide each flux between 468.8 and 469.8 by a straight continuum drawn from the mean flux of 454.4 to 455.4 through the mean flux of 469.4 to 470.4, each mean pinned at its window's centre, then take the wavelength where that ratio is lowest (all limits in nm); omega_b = 469.1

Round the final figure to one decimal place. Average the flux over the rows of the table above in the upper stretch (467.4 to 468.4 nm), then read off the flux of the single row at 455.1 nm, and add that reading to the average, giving 24.5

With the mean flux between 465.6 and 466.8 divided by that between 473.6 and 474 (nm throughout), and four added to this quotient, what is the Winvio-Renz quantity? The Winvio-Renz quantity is 4.92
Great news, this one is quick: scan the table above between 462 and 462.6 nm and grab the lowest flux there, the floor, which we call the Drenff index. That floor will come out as 9.41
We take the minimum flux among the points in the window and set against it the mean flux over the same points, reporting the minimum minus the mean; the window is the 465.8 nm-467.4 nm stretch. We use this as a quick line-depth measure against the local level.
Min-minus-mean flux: -1.18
